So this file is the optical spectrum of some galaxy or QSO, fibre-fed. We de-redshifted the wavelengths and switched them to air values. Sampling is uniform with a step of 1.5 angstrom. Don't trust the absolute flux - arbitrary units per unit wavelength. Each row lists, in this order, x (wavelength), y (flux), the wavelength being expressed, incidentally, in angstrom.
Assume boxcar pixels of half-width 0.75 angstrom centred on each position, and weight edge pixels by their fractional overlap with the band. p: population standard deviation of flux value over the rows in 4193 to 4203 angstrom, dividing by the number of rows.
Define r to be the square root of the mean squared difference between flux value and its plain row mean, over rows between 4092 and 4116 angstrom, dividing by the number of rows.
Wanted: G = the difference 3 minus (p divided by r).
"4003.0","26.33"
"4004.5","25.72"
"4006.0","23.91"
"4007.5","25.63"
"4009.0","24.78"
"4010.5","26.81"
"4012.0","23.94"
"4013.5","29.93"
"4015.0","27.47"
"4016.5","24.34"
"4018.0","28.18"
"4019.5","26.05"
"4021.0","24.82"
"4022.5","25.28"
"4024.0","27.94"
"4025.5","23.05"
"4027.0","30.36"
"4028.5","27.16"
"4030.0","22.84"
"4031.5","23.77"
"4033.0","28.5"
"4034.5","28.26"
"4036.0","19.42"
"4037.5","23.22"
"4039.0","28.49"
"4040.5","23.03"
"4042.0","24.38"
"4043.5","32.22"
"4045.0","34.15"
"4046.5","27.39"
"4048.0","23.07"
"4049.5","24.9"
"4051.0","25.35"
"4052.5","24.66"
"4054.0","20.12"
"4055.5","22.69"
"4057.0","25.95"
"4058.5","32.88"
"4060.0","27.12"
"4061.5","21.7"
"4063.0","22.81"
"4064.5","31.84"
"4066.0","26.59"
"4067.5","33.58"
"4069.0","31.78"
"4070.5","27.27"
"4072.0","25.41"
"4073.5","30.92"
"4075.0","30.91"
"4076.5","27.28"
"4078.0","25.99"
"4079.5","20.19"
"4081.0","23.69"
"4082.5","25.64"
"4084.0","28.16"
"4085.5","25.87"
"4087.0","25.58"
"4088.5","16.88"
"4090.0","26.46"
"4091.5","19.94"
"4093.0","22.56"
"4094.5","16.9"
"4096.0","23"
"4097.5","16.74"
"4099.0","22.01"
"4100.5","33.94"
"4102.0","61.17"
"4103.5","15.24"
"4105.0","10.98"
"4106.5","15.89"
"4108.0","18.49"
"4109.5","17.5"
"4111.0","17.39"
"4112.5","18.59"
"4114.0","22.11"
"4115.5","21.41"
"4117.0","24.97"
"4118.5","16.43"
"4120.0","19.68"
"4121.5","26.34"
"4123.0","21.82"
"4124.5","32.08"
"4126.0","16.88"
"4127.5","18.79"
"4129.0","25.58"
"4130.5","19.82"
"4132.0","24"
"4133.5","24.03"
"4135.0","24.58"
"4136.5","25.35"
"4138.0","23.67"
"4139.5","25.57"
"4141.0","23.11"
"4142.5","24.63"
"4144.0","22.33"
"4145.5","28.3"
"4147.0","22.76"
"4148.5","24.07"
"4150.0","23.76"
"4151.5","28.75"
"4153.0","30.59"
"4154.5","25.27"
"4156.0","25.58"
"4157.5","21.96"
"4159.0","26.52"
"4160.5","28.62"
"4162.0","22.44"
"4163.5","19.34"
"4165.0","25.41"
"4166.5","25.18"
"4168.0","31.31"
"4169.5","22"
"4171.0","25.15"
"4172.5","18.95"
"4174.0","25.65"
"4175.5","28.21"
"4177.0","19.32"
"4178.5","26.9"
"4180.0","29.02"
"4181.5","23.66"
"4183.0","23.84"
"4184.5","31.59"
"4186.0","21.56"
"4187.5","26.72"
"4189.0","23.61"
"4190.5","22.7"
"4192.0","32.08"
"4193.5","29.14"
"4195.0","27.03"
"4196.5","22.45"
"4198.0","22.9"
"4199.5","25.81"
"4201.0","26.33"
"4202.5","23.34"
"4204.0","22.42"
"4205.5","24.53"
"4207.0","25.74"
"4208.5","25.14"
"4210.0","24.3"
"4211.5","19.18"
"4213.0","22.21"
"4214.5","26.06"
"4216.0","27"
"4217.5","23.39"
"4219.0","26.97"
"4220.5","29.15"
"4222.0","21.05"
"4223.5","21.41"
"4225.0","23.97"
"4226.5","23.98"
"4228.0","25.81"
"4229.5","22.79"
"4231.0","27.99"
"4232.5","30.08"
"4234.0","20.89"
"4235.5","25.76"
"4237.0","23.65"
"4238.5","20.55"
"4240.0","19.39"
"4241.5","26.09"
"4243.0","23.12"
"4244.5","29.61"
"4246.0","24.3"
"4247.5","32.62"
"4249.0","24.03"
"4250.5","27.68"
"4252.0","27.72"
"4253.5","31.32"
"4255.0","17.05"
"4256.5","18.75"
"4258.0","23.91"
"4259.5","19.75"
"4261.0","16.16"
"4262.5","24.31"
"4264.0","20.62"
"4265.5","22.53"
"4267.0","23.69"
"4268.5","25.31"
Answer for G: 2.8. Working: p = 2.3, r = 11.2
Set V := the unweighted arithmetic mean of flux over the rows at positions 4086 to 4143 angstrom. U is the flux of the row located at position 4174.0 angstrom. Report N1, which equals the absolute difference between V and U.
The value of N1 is 3.0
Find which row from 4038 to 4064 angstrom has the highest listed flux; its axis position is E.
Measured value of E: 4045.0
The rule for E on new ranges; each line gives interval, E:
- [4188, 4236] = 4192.0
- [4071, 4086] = 4073.5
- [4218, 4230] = 4220.5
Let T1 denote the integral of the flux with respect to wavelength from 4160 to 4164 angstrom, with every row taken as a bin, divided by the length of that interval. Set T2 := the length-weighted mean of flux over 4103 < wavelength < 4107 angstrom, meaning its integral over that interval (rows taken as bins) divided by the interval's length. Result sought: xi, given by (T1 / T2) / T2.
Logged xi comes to 0.122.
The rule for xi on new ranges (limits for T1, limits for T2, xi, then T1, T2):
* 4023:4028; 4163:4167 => 0.049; 27.0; 23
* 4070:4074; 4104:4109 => 0.119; 27.7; 15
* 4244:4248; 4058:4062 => 0.039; 28.6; 27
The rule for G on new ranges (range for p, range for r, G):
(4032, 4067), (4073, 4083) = 1.9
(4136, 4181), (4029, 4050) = 2.2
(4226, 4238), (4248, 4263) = 2.4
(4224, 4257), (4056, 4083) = 1.9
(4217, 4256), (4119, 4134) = 2.1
